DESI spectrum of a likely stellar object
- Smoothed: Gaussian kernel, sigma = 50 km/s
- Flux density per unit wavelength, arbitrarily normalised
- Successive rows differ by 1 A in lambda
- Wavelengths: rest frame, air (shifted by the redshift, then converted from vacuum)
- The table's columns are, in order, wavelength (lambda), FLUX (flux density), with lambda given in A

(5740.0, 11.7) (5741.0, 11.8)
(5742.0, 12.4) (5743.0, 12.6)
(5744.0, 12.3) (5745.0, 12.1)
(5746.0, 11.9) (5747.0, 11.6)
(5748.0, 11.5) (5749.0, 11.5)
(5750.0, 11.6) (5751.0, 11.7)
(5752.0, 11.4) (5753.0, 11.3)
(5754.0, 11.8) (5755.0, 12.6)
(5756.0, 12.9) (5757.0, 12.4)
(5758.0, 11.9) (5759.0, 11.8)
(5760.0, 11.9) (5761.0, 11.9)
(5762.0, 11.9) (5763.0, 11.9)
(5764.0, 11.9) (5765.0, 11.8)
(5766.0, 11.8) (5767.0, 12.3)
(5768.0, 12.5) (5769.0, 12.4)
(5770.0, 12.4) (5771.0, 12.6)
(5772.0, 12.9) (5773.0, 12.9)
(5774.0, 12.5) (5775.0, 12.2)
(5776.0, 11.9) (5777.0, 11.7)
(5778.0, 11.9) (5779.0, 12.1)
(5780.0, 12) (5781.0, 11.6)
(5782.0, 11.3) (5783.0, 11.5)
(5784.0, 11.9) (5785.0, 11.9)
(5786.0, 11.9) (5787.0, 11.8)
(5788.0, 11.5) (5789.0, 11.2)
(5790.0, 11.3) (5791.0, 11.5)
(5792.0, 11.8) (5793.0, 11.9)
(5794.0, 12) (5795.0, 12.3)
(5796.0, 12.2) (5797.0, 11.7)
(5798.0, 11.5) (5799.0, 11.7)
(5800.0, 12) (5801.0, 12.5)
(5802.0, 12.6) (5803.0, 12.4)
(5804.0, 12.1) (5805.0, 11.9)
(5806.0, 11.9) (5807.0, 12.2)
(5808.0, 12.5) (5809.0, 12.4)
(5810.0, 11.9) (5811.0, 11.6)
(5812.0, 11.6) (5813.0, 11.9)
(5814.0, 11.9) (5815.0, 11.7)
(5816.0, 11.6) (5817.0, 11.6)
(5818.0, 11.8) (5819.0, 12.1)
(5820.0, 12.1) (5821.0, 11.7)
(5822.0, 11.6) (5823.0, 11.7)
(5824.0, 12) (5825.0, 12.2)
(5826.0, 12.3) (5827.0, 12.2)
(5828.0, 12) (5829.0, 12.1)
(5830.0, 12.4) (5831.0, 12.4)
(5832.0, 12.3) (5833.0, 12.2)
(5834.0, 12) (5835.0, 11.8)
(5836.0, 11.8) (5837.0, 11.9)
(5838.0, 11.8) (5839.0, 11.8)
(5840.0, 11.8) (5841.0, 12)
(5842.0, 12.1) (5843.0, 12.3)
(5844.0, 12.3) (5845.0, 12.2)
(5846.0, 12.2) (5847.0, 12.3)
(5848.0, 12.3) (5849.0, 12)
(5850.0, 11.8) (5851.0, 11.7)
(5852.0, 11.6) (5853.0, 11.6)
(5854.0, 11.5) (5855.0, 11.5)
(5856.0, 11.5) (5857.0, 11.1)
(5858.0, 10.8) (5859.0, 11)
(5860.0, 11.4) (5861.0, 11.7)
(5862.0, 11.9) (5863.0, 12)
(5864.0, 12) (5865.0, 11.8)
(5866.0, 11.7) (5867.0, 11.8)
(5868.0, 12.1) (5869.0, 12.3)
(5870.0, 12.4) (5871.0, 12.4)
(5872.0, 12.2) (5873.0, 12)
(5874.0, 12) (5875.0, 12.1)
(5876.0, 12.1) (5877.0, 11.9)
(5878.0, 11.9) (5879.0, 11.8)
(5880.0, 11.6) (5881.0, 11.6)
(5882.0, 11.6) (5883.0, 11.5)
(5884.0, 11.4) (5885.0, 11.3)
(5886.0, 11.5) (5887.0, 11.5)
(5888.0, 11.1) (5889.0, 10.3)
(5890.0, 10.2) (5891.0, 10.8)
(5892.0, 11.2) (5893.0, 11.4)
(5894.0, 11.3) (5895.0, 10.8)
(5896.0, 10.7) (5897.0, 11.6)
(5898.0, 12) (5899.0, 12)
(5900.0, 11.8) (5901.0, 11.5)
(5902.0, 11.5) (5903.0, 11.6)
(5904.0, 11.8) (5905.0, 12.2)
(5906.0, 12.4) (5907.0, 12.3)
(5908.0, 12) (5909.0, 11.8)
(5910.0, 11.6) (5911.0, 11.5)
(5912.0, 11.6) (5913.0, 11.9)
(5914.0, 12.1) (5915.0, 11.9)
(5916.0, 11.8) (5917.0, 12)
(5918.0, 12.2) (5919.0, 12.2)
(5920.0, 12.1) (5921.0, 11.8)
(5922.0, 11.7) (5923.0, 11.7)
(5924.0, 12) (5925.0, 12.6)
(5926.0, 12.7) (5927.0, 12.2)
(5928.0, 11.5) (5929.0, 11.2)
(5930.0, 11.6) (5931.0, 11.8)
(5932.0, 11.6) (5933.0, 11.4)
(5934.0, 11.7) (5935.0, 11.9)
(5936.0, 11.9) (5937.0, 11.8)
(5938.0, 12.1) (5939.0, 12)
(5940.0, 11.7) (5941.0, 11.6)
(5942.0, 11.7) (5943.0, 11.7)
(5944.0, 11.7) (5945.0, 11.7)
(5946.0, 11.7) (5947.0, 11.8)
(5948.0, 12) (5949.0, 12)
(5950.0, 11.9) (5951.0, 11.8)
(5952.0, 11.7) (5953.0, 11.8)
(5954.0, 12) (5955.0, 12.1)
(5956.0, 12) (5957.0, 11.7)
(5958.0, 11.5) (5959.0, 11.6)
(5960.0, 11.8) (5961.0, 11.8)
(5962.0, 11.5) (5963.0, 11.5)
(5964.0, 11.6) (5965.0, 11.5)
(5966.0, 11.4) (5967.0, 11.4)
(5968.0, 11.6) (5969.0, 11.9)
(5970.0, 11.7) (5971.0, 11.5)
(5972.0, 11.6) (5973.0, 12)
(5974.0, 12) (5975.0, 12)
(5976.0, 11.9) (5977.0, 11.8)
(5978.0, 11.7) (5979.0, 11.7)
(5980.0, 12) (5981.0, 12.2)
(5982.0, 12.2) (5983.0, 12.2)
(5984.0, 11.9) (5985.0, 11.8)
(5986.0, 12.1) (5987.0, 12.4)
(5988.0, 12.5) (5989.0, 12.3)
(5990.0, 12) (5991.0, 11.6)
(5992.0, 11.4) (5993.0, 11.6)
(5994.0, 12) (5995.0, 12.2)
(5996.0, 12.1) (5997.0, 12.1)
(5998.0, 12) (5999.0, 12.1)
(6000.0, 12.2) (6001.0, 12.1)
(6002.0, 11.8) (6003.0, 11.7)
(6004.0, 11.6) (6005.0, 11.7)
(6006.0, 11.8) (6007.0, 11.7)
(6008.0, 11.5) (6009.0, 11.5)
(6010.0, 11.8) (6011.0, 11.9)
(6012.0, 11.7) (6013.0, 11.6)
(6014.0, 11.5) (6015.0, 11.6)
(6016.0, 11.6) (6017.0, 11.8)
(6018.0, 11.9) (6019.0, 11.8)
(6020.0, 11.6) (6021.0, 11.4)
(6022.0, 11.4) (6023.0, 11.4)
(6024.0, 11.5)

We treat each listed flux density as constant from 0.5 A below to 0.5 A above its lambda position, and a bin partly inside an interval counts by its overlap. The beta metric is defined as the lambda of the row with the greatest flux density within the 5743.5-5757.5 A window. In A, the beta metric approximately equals 5756.0 A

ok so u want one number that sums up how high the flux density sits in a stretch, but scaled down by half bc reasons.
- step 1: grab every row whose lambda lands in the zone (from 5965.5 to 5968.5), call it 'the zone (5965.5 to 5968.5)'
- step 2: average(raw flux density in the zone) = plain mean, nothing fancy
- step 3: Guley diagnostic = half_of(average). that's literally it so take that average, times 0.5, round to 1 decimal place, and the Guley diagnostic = 5.7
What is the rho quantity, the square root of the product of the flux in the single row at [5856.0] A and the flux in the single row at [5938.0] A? 11.80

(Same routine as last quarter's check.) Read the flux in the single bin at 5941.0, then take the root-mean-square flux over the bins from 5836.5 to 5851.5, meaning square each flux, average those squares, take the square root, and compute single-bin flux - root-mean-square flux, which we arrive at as -0.44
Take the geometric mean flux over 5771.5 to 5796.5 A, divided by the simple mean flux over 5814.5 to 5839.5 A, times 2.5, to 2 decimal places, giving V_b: 2.49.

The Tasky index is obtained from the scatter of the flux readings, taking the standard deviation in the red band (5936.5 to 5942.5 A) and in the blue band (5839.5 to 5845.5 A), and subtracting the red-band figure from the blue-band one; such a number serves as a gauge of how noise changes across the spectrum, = 0.00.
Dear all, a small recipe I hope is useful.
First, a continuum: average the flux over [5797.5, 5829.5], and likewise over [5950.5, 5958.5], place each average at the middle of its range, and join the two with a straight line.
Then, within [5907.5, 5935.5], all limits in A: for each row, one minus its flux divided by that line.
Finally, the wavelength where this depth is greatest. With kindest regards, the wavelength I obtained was 5929.0 A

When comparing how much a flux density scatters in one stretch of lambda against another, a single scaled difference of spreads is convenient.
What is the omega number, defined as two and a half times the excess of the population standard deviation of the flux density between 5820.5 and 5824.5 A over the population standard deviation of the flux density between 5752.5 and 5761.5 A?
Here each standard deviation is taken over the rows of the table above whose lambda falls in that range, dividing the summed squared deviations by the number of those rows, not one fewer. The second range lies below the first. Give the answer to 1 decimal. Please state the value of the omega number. -0.8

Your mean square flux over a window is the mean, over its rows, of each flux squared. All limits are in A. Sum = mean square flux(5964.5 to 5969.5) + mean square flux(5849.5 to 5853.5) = 270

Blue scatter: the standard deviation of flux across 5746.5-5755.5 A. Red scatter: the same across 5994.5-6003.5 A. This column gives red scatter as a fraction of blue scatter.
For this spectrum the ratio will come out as 0.45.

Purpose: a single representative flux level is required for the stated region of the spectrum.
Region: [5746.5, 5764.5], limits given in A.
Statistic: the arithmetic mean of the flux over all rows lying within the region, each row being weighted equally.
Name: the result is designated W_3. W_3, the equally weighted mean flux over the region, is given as 11.9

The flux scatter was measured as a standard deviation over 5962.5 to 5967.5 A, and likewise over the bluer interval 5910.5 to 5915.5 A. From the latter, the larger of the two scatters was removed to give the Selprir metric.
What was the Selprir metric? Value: 0.000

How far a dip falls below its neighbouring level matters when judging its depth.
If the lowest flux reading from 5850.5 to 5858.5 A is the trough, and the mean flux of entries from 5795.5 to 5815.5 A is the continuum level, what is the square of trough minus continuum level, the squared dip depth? 1.5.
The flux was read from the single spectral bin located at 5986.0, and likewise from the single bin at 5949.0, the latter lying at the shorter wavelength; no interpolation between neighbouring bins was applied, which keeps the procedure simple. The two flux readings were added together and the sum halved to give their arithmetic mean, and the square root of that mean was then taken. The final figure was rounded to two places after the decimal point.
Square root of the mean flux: 3.47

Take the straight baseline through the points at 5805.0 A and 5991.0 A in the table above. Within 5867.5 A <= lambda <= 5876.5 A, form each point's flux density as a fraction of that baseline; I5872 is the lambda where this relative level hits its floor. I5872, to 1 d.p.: 5873.0 A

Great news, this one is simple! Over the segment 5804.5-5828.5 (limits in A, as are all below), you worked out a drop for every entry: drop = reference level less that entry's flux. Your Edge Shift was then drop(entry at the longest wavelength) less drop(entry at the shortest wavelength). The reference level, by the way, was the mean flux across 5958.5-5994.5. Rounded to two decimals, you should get -0.10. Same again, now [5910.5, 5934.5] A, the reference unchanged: -0.20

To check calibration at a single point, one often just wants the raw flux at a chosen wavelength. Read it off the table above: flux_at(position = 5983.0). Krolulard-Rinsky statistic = 12.2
